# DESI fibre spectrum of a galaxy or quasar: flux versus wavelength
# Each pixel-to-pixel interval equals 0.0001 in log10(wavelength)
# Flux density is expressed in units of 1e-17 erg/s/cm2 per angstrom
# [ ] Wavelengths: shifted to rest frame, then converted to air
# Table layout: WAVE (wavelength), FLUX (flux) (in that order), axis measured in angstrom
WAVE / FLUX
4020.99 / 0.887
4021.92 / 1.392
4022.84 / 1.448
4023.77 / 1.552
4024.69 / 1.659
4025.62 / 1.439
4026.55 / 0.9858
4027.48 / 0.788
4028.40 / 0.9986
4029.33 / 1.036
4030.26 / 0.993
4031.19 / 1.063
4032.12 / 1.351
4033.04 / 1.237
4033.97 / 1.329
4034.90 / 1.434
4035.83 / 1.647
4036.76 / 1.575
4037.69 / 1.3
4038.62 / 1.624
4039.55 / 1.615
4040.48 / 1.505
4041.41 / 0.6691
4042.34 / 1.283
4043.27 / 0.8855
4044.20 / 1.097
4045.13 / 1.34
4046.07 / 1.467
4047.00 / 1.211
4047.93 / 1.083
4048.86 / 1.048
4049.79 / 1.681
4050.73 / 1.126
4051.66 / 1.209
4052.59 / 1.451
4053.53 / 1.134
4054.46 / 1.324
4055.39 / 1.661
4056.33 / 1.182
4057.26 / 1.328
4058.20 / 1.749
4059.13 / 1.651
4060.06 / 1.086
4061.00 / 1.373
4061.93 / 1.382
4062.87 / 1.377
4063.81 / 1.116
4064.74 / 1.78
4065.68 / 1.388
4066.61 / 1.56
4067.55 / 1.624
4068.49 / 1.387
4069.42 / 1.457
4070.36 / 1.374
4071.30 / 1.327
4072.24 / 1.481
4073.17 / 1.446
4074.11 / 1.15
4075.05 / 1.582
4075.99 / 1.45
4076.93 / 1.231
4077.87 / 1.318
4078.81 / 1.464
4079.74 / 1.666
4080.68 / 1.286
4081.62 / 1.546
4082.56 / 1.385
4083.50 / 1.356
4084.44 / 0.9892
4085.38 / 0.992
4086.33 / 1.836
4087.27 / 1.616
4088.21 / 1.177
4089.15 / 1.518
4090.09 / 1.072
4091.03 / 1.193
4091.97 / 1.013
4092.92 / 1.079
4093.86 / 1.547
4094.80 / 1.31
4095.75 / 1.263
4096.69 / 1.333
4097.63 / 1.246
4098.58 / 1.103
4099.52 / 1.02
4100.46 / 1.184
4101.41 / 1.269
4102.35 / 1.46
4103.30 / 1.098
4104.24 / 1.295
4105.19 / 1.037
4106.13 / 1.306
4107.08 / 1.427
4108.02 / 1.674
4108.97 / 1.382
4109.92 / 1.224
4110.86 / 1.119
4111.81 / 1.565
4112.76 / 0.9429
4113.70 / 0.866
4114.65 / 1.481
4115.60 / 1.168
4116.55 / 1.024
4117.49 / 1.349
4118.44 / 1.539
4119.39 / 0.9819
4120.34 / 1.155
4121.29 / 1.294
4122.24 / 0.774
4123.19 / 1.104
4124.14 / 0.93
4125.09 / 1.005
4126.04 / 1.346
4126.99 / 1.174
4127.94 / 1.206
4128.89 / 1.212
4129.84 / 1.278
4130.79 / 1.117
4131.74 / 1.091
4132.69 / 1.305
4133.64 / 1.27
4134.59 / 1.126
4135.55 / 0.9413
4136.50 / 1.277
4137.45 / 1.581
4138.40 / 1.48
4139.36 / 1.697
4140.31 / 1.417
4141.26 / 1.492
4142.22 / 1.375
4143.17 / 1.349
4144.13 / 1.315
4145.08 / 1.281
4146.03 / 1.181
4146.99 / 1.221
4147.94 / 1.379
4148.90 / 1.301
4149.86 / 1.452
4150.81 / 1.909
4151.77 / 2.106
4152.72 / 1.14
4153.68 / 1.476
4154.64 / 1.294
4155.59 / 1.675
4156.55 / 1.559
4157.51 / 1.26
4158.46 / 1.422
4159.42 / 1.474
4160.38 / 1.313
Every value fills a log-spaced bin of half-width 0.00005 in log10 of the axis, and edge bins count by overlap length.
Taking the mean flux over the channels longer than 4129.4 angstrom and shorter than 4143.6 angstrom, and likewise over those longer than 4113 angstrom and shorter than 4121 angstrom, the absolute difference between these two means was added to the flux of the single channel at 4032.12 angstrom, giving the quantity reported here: 1.5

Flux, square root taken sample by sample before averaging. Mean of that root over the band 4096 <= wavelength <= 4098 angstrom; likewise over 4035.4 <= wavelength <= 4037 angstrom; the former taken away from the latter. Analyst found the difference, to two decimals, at 0.13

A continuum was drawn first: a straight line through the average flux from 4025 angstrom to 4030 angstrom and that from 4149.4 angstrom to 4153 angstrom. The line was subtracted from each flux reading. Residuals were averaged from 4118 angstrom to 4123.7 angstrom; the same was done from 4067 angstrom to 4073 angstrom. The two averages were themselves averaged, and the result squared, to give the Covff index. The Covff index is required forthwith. 0.01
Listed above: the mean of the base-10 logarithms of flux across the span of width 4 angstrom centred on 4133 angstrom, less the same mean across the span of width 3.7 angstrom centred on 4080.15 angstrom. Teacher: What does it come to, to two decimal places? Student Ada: -0.09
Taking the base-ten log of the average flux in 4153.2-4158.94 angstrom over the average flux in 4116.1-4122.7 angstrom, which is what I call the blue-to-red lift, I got 0.10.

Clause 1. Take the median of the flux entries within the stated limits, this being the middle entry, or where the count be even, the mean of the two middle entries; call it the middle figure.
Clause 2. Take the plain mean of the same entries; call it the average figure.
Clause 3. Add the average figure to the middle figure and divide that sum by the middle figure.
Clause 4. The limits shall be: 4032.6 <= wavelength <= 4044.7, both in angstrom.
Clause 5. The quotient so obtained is 2.00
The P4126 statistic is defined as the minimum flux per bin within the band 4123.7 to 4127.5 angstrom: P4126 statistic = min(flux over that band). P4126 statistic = 0.93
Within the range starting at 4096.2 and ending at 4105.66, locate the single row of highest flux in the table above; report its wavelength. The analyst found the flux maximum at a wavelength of 4102.35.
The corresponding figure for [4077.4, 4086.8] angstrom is 4086.33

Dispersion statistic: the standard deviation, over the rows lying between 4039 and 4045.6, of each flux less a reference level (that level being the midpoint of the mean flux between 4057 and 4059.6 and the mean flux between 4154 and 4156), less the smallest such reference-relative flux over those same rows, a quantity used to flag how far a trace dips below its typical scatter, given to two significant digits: 1.2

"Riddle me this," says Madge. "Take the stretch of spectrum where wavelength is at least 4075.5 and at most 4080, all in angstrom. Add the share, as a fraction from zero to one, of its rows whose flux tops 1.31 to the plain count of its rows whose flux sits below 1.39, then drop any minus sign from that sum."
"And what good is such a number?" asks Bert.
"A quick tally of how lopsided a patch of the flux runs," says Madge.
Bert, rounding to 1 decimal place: 2.8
